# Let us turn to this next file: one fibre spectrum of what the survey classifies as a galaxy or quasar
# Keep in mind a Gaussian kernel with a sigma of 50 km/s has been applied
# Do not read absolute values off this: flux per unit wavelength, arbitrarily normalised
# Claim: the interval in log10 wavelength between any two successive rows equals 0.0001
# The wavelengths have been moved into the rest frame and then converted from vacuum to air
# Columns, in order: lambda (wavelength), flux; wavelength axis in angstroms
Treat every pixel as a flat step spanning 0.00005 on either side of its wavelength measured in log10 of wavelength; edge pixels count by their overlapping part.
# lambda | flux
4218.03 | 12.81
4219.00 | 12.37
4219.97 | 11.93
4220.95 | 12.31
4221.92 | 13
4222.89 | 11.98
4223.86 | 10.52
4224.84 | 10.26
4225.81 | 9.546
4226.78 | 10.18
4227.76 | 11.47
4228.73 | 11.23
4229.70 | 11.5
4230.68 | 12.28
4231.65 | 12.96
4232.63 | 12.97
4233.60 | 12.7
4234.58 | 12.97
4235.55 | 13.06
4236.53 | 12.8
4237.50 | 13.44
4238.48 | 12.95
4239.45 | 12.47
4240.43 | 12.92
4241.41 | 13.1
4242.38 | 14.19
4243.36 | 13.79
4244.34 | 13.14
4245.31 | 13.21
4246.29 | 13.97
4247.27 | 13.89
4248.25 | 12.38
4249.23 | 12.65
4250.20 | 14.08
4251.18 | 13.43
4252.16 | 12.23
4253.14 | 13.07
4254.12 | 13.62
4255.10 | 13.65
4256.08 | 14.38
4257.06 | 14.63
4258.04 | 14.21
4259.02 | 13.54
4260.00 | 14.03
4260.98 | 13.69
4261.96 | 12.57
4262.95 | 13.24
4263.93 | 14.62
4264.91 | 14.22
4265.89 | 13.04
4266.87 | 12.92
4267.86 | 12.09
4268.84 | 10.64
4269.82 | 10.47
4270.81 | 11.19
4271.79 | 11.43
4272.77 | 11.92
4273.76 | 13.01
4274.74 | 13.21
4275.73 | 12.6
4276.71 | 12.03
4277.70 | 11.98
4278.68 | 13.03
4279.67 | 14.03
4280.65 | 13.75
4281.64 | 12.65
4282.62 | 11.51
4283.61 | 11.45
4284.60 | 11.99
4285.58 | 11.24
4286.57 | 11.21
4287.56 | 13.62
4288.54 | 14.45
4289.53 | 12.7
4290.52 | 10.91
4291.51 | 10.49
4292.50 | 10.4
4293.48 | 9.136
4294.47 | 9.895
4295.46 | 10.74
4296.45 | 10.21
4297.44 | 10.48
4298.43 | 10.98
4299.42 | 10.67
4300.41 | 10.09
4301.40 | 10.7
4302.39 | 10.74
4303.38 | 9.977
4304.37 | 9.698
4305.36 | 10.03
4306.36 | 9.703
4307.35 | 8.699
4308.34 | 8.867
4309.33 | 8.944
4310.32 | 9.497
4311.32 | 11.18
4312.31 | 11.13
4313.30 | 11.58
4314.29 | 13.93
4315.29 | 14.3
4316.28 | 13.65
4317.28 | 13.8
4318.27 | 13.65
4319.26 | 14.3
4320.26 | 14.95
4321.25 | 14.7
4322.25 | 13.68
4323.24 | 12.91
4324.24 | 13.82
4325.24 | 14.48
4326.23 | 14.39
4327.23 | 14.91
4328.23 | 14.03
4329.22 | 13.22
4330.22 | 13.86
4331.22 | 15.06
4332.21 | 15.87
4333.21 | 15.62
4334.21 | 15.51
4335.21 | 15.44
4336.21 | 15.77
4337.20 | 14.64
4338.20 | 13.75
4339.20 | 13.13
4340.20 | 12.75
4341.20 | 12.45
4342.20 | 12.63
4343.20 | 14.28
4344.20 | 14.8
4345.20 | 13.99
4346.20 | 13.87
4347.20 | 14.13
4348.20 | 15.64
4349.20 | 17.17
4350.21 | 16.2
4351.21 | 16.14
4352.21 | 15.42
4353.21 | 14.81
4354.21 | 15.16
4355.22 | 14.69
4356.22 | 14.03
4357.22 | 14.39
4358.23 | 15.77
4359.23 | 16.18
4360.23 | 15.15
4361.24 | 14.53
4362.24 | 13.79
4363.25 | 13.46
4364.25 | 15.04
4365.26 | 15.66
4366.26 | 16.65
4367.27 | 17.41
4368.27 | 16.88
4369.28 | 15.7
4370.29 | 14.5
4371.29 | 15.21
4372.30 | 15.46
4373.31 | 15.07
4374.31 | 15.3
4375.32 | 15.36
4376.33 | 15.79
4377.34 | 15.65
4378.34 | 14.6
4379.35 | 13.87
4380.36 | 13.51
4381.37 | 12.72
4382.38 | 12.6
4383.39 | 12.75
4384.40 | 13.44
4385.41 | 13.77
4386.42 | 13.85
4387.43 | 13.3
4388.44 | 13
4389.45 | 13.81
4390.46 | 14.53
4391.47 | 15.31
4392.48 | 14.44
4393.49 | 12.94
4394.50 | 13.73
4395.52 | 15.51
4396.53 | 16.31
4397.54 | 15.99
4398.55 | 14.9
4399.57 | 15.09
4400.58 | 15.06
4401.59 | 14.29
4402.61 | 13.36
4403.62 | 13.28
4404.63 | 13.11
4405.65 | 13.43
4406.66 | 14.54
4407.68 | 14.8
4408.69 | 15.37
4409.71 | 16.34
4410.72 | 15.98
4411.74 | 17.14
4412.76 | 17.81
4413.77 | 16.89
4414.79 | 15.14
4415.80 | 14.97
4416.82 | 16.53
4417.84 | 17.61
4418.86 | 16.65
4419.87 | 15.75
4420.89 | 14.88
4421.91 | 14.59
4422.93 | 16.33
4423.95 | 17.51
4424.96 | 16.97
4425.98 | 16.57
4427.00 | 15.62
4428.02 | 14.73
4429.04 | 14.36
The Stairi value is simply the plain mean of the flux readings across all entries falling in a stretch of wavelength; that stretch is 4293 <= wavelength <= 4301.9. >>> 10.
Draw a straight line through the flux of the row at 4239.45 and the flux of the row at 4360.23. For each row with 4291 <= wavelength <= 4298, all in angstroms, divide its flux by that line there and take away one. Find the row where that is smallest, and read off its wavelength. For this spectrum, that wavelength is 4293.48 angstroms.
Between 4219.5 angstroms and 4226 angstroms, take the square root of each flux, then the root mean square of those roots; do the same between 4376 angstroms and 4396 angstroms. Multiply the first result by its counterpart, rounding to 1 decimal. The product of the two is 12.6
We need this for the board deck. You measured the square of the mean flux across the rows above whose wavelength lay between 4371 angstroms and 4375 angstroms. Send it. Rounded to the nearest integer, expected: 233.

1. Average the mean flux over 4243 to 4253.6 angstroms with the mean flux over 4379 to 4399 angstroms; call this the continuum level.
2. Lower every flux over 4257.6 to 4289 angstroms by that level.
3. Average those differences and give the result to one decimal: -1.0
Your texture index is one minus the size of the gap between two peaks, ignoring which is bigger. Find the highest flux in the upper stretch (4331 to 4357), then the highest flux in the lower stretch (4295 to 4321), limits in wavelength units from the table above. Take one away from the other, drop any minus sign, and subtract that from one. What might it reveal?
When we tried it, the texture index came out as -1.2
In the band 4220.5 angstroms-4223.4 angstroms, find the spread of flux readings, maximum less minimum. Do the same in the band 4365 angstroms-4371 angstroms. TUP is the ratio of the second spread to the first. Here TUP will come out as 2.9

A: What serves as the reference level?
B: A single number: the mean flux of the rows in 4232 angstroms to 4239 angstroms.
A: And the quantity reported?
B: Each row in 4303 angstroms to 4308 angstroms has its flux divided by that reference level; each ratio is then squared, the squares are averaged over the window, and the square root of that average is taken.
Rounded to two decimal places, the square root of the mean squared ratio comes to 0.74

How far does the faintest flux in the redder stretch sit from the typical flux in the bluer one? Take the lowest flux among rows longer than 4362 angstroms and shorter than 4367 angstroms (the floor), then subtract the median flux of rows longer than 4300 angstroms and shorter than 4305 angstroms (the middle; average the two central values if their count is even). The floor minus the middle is 3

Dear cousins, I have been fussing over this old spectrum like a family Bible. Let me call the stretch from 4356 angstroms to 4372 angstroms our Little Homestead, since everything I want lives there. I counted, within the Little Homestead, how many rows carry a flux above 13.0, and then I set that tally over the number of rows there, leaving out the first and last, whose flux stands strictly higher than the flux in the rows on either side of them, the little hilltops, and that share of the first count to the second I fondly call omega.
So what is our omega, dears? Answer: 8.0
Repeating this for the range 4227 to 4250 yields 1.8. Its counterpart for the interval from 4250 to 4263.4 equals 6.0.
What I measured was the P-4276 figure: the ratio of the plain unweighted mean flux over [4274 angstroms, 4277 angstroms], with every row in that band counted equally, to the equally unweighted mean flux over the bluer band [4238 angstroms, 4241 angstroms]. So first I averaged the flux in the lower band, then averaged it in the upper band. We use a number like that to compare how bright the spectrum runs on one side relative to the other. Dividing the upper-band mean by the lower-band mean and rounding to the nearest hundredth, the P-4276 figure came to 0.99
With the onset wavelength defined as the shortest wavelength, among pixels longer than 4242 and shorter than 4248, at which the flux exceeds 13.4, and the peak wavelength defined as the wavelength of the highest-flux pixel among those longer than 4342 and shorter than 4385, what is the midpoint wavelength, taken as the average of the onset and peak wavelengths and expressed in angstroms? 4304.8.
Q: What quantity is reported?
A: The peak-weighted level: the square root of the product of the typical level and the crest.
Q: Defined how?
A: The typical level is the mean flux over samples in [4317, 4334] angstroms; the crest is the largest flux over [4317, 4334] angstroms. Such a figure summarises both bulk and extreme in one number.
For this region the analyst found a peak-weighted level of 15.1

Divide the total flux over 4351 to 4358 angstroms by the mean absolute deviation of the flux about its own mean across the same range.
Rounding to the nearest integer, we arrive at 195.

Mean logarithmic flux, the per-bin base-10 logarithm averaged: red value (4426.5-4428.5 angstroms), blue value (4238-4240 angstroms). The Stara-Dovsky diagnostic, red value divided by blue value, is 1.07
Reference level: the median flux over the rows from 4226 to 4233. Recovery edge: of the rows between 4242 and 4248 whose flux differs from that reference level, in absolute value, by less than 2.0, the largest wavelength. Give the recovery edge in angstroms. 4245.31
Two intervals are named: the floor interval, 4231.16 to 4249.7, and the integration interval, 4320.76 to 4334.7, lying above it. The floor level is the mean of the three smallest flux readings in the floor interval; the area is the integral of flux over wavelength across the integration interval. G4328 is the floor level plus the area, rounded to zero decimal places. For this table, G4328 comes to 214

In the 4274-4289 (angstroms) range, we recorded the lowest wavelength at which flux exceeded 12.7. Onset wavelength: 4274.74 angstroms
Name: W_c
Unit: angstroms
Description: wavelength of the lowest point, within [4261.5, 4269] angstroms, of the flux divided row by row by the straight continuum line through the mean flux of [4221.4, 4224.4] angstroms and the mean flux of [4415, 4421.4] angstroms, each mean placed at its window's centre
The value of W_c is 4268.84 angstroms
